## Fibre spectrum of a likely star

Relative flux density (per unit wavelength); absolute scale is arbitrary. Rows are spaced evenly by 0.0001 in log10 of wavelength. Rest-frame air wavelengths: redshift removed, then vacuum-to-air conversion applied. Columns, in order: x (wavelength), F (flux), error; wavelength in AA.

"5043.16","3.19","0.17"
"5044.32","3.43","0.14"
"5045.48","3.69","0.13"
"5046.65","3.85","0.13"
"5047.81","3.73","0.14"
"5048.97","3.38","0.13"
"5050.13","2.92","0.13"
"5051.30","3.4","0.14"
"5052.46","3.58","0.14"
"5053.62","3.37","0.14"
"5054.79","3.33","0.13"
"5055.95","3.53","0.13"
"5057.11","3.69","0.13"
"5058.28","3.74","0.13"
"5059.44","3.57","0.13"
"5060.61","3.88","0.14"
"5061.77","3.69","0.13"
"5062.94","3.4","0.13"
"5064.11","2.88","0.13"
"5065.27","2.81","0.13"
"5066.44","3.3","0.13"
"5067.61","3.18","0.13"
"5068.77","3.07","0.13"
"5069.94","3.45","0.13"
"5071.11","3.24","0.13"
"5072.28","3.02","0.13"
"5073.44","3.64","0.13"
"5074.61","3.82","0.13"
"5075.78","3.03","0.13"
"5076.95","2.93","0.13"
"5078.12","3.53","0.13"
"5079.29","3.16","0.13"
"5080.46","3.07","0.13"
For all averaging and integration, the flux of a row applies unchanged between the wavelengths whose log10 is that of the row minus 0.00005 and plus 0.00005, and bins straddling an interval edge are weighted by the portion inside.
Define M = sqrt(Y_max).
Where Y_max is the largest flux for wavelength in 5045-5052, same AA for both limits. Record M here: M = 1.962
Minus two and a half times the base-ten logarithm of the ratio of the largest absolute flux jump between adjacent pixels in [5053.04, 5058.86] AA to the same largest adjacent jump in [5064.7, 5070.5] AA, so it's 0.97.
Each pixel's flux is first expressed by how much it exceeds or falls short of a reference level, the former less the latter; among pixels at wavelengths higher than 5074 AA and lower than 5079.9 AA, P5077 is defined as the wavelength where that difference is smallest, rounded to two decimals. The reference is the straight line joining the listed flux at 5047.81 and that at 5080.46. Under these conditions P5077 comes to 5076.95 AA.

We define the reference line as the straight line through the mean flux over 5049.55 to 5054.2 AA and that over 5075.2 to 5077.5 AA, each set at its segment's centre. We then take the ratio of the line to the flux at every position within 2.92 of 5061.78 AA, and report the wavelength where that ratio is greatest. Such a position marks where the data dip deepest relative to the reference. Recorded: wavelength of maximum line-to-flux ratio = 5064.11 AA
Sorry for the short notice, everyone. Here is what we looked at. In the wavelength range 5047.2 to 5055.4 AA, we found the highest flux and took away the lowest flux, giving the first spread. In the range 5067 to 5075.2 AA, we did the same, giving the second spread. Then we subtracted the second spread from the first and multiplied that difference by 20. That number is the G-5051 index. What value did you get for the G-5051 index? 0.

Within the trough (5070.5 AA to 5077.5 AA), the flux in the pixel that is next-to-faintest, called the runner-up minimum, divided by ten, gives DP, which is 0.302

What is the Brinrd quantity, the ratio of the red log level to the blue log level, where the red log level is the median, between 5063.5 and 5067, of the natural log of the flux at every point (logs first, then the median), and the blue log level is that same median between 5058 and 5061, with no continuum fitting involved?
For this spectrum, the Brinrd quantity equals 0.80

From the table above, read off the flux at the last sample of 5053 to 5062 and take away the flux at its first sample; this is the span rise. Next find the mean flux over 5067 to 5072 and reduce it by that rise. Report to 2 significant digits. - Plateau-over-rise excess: 2.9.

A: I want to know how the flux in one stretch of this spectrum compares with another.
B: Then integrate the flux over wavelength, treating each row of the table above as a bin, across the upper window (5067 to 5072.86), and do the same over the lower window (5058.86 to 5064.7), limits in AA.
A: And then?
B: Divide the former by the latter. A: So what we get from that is 0.92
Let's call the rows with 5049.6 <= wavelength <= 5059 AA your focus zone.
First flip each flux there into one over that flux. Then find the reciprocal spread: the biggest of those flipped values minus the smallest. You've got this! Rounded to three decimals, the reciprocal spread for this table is 0.075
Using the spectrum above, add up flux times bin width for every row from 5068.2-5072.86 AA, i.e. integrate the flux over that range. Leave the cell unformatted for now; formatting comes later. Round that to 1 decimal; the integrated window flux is 14.9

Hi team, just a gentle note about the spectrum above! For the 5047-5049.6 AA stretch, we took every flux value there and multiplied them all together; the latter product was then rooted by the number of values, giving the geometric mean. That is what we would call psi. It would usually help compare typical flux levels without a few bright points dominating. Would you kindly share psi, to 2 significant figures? 3.6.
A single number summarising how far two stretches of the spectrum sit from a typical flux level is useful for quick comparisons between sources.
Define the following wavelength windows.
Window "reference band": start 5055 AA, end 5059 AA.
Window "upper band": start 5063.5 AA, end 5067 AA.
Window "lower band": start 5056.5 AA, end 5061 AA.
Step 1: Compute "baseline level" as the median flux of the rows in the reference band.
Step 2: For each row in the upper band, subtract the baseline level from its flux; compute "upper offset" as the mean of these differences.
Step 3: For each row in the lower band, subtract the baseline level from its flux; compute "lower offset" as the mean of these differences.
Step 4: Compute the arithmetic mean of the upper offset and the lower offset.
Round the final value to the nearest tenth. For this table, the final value -0.3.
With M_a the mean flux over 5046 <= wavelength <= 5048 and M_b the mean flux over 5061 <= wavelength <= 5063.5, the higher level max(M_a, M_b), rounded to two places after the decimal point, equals 3.79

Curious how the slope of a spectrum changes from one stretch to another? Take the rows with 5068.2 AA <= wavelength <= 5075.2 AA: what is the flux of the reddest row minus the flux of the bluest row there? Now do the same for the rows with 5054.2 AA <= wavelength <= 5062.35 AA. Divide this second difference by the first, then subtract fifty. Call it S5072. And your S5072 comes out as -49.5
